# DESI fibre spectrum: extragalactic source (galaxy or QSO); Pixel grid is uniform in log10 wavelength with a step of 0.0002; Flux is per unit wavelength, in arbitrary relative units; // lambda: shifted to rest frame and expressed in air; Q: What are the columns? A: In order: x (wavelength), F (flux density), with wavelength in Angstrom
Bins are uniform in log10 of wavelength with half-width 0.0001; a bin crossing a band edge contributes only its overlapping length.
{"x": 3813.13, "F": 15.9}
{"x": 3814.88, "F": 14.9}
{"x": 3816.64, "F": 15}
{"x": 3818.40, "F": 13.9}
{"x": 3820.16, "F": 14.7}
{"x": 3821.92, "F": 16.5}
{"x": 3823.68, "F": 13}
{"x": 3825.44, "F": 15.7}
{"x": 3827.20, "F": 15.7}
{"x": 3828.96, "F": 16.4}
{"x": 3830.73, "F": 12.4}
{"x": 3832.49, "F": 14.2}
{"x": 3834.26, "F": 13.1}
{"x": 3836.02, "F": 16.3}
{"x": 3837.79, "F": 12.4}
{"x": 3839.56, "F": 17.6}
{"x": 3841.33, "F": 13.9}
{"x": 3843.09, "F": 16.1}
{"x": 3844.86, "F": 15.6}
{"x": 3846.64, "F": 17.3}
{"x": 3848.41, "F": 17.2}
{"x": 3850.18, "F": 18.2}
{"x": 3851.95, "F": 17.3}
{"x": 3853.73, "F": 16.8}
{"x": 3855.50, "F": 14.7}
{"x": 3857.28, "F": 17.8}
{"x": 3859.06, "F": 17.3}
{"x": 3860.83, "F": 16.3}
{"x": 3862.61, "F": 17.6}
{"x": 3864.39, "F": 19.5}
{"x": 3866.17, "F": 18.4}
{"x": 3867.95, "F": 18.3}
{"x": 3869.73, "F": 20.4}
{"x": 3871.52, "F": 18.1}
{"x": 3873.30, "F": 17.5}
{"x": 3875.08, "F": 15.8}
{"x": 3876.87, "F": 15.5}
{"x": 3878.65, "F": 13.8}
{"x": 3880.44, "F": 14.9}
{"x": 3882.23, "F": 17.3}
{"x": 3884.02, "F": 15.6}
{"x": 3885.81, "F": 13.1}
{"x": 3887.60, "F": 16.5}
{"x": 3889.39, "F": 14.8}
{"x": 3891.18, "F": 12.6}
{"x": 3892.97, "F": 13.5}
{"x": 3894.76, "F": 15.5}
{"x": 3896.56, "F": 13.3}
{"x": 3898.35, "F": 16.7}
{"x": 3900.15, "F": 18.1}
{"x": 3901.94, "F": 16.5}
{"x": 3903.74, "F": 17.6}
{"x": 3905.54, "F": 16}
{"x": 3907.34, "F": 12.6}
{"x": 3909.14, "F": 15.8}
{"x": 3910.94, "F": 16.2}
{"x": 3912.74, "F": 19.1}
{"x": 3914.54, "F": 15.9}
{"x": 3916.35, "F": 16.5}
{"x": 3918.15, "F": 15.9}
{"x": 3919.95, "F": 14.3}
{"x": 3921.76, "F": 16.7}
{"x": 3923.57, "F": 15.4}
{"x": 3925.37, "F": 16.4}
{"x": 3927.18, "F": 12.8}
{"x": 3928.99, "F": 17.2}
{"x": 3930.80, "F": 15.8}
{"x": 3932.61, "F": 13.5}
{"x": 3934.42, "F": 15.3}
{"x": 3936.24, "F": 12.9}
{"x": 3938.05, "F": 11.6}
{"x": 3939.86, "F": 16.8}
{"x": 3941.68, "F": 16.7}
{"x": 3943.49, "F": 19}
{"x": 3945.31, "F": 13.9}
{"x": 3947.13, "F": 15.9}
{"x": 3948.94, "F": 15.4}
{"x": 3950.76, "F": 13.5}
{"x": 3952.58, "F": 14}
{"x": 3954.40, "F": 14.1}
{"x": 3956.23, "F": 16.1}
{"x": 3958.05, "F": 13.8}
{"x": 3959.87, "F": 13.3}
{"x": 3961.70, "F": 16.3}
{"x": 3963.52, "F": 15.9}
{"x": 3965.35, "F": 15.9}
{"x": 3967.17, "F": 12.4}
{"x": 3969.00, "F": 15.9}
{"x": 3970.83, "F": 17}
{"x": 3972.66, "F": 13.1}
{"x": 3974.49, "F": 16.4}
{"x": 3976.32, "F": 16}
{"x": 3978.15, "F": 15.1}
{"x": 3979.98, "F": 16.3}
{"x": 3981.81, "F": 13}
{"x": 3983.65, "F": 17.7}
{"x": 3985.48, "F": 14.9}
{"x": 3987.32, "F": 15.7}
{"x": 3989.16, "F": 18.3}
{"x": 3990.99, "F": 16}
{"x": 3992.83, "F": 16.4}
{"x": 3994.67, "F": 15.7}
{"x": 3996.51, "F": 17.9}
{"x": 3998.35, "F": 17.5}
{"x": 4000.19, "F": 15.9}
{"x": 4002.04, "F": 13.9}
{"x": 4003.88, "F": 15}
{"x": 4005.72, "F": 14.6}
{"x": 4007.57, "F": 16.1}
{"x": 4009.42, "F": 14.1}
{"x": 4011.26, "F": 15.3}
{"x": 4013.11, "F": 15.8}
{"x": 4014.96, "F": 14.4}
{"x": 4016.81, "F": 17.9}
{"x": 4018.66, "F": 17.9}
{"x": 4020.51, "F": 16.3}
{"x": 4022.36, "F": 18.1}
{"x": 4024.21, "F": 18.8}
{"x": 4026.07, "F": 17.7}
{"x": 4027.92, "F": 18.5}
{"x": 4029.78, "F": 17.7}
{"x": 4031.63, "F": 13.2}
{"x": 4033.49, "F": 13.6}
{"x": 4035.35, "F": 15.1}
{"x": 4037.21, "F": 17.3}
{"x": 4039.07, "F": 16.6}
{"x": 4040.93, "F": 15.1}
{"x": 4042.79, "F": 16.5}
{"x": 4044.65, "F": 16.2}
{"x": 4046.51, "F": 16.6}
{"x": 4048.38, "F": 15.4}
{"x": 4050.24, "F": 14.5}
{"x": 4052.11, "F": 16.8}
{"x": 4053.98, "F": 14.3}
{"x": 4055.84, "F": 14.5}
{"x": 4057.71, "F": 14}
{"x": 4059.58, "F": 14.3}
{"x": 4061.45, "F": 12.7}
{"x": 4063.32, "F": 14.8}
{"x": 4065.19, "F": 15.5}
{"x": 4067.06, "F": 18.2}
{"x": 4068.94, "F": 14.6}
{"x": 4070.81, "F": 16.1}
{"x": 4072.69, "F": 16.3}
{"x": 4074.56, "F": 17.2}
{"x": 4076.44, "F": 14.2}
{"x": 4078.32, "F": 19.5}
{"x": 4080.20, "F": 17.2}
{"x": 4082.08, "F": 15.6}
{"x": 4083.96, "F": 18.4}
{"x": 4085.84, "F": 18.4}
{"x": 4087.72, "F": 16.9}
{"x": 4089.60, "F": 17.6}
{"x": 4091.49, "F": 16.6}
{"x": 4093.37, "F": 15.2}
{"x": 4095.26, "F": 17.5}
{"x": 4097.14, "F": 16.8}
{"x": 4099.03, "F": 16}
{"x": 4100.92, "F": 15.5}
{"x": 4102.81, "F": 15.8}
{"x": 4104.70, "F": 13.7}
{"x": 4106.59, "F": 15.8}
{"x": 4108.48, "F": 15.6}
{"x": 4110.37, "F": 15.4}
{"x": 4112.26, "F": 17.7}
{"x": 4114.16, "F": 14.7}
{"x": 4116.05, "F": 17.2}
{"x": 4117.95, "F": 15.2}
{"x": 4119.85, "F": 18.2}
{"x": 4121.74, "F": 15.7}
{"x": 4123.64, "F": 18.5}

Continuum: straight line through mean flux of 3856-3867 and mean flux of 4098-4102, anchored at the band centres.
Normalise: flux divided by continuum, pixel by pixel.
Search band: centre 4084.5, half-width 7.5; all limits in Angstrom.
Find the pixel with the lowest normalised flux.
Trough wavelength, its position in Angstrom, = 4082.08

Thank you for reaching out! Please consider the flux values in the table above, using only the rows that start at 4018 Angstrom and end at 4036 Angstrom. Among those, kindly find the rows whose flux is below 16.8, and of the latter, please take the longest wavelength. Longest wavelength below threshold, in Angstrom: 4035.35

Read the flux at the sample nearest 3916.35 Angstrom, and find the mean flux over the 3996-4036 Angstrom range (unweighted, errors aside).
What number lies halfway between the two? 16.3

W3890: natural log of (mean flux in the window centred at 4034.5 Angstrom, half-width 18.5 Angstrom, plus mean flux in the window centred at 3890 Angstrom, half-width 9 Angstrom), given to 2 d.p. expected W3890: 3.45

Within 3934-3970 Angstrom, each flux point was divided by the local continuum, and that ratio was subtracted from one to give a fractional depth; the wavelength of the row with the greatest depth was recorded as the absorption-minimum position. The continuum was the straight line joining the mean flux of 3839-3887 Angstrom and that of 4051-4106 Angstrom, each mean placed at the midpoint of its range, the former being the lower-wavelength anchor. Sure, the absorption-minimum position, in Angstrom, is 3938.05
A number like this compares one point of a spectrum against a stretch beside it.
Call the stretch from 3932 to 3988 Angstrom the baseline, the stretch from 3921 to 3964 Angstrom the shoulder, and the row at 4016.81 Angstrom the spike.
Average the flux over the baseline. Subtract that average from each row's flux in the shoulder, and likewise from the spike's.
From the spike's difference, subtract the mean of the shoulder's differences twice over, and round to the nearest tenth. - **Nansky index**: 2.8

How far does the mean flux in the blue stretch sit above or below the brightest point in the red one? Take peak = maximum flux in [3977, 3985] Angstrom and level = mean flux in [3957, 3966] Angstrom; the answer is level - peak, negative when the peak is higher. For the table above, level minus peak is -2.7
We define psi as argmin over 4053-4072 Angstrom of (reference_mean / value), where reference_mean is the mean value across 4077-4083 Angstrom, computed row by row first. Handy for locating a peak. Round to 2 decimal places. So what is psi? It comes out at 4067.06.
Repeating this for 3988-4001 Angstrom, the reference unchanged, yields 3989.16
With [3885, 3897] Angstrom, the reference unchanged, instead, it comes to 3887.60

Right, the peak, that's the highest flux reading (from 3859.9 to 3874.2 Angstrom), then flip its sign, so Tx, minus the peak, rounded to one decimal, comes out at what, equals -20.4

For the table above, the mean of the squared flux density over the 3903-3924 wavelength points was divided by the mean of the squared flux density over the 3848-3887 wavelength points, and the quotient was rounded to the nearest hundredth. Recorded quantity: 0.90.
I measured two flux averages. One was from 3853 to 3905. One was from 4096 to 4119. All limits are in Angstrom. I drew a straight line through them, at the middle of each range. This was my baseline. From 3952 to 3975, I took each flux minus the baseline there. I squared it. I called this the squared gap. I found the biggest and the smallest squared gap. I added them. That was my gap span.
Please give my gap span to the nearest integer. 14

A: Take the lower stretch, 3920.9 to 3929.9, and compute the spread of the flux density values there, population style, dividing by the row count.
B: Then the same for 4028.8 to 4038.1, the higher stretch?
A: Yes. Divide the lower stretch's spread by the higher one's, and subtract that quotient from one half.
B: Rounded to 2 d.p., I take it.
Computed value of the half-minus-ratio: -0.35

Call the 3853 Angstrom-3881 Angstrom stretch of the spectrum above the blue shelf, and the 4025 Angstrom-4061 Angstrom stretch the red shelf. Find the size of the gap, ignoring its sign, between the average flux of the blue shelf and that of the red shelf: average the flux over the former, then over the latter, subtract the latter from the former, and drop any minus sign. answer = 1.4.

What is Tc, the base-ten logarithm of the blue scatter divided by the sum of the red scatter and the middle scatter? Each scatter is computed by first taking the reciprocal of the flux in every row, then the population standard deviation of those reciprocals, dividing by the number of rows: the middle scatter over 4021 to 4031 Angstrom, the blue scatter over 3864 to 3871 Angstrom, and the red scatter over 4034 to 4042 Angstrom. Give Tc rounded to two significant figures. -0.34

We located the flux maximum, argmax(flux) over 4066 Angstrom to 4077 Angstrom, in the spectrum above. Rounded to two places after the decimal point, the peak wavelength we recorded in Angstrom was 4067.06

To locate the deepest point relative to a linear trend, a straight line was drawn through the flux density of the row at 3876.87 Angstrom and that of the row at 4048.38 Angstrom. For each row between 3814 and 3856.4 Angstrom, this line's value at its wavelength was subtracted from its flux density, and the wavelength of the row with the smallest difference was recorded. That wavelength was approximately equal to 3830.73 Angstrom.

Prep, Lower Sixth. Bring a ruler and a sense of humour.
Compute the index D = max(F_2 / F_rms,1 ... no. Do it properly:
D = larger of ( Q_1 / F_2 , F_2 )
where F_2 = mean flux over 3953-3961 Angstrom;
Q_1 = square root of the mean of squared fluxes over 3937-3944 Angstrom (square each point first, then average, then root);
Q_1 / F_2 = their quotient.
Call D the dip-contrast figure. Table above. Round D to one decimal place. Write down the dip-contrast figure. 14.3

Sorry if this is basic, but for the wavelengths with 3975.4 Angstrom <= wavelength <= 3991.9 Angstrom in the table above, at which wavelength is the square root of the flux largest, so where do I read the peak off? 3989.16 Angstrom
